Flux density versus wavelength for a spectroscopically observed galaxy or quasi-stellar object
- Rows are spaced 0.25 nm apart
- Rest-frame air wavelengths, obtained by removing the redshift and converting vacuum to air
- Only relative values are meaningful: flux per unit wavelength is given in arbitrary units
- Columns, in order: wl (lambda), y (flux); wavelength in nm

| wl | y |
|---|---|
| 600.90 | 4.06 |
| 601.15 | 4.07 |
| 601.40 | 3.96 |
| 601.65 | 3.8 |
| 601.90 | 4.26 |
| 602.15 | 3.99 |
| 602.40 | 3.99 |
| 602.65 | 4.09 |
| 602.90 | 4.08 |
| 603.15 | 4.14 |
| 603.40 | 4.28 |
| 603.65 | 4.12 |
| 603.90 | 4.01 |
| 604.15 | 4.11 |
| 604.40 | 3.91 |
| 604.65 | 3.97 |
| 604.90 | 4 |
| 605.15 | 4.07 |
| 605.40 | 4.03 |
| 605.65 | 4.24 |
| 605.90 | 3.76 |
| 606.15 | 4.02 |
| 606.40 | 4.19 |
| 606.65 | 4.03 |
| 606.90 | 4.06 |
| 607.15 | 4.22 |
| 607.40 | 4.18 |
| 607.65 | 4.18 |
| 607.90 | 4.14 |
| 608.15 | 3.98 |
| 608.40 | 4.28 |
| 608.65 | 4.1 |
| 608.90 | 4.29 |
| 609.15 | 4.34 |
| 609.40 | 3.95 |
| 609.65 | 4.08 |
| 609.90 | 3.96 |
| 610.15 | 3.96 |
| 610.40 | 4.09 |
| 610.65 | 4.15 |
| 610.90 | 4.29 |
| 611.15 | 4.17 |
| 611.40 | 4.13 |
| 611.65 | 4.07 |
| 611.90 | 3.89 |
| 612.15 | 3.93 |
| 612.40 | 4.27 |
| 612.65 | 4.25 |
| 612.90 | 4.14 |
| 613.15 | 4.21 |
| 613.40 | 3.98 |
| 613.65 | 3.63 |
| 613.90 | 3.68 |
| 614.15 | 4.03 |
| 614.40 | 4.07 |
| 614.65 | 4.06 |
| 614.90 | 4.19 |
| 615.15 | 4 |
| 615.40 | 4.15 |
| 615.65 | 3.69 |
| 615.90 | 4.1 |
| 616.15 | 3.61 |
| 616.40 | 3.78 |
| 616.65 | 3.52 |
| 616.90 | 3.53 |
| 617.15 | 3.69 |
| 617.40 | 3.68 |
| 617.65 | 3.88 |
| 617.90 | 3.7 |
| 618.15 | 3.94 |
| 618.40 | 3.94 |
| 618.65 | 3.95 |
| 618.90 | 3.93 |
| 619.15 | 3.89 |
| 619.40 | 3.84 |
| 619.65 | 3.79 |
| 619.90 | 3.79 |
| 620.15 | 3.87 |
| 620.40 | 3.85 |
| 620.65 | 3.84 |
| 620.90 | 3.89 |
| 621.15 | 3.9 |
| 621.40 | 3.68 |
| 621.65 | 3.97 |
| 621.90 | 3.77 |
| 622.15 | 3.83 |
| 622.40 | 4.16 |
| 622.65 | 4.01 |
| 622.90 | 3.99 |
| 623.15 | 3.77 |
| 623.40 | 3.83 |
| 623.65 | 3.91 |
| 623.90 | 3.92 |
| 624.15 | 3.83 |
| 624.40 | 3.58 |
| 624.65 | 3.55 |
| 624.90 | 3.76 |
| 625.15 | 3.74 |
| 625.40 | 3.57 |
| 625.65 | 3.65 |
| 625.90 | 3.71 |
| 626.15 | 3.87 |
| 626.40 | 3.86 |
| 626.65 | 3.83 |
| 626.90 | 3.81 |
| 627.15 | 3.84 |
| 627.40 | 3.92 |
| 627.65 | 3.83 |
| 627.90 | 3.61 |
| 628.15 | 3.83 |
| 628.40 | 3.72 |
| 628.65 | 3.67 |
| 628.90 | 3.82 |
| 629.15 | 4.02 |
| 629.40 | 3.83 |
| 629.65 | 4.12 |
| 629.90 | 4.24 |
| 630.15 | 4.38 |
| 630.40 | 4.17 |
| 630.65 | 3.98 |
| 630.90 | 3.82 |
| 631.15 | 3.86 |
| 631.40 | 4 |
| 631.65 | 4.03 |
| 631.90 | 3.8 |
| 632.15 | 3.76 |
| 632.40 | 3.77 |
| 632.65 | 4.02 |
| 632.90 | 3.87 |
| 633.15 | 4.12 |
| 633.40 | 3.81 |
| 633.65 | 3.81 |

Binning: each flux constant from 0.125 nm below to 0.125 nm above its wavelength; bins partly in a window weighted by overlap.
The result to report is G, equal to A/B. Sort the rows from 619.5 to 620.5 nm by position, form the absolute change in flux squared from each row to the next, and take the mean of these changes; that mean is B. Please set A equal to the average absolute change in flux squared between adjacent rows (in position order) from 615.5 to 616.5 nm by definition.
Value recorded 10.7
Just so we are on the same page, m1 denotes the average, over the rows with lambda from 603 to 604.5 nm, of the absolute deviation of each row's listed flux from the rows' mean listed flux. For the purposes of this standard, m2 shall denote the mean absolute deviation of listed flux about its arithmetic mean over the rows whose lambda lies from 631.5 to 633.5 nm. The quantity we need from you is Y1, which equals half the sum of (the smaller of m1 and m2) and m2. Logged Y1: 0.105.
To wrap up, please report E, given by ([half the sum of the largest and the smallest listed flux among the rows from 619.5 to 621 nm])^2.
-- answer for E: 14.7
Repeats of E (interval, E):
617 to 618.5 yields 14.5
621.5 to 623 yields 15.7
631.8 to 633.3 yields 15.5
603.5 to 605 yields 16.1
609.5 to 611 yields 17.0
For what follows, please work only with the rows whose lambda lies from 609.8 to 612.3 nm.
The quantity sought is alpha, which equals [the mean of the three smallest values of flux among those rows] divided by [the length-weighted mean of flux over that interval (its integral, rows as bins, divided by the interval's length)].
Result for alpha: 0.965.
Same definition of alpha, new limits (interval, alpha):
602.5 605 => 0.973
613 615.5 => 0.941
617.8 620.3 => 0.973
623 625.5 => 0.951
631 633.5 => 0.967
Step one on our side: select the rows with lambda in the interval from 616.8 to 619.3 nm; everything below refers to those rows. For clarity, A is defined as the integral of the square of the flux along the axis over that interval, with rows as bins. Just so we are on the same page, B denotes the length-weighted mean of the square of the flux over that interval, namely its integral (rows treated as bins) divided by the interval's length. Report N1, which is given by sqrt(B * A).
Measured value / 23.1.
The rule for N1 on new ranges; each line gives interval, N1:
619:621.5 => 23.3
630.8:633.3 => 24.1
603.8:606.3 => 25.5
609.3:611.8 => 26.4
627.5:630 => 23.7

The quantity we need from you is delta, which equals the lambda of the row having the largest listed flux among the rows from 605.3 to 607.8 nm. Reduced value 605.65 nm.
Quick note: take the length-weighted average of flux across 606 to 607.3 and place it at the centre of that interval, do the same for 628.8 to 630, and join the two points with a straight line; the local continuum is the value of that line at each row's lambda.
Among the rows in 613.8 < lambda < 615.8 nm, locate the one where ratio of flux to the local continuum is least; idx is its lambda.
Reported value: 613.90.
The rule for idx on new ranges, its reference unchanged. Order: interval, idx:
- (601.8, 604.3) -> 602.15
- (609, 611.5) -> 609.40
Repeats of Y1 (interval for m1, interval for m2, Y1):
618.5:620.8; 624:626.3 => 0.070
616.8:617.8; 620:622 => 0.062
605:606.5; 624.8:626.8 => 0.081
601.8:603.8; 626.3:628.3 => 0.053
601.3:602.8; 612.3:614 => 0.165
